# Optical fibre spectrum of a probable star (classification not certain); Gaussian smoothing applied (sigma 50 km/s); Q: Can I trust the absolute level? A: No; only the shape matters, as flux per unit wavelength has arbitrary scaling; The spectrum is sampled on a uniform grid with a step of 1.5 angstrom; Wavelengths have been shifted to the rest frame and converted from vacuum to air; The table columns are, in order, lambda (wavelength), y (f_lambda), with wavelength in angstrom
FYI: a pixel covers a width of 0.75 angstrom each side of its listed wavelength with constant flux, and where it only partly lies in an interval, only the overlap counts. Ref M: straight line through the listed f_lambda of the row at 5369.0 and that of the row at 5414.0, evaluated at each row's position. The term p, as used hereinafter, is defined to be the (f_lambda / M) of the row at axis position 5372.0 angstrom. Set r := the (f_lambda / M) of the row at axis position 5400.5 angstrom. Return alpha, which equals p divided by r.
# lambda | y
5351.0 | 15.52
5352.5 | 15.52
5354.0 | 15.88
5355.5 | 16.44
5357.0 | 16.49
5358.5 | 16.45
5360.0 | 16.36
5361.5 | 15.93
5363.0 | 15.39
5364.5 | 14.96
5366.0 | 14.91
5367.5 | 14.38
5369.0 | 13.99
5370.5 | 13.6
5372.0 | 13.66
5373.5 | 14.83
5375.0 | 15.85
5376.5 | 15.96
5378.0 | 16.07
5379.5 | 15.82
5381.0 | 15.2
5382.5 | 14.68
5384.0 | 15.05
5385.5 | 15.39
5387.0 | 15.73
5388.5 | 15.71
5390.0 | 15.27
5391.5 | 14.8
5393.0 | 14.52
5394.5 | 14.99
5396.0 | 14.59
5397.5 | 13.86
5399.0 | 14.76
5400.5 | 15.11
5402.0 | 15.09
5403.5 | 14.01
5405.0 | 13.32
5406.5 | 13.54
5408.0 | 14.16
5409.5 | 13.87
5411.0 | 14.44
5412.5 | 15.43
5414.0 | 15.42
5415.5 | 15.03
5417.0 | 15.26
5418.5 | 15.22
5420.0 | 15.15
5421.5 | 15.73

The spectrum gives 0.96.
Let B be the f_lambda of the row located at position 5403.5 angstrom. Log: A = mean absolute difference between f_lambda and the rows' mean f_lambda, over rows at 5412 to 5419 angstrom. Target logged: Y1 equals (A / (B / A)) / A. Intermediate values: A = 0.12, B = 14.01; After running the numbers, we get 0.009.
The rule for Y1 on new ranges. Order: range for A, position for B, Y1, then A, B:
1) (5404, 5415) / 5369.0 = 0.048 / 0.67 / 13.99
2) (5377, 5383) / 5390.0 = 0.033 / 0.50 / 15.27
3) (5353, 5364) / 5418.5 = 0.023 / 0.34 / 15.22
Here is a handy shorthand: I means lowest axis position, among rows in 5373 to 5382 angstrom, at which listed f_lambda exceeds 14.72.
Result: 5373.5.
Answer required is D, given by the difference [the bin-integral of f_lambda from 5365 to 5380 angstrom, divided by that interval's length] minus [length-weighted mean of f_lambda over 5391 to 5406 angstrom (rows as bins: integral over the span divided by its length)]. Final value 0.4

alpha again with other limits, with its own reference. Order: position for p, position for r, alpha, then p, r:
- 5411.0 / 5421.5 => 0.94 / 0.94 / 1.00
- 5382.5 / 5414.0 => 1.02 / 1.02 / 1.00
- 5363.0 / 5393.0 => 1.13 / 1.12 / 0.98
